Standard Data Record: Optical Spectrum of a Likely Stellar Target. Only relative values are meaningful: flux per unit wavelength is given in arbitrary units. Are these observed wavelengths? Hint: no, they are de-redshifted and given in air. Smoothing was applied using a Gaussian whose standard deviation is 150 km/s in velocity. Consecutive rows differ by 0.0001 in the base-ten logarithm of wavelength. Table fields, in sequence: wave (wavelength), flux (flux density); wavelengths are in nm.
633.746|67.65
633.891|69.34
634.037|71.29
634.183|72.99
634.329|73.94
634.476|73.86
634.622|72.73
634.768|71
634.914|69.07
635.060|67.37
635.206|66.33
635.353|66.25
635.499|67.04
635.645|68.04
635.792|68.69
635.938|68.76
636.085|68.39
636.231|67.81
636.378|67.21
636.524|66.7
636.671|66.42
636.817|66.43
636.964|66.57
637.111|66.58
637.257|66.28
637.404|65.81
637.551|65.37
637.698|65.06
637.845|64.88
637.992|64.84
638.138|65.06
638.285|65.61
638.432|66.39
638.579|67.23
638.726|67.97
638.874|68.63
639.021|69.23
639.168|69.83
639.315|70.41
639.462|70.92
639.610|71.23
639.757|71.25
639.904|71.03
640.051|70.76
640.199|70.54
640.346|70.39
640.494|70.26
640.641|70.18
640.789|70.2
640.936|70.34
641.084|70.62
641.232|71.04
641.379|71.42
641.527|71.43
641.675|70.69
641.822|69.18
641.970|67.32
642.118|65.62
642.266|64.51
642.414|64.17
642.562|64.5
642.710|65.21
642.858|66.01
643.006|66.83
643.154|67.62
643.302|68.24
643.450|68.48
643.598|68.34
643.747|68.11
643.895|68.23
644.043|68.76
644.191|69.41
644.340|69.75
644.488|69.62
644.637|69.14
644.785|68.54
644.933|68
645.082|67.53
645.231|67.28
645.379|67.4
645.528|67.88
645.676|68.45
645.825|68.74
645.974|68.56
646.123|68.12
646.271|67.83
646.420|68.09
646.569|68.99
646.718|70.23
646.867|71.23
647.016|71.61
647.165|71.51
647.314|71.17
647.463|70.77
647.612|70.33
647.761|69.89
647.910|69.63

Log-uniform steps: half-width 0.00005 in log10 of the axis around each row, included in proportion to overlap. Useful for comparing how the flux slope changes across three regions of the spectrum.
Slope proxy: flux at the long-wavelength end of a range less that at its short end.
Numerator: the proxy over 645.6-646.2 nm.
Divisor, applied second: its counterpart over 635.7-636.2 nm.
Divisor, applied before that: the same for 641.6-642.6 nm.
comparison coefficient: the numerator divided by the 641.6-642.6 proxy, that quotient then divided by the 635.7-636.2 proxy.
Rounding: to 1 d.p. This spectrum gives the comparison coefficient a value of -0.2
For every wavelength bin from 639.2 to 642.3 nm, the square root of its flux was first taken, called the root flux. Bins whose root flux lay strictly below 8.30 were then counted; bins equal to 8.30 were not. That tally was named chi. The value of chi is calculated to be 3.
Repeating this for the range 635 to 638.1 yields 21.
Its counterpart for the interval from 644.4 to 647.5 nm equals 12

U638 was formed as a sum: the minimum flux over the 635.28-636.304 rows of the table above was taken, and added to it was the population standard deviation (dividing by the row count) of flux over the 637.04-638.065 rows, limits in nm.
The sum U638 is 66.9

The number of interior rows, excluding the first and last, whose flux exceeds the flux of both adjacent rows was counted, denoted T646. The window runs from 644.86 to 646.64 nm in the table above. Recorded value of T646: 1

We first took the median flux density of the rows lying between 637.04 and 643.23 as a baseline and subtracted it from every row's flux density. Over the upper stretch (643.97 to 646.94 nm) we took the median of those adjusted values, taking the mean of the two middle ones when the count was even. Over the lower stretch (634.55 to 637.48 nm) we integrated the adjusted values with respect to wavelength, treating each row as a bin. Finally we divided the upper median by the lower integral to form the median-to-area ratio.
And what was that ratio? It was -0.14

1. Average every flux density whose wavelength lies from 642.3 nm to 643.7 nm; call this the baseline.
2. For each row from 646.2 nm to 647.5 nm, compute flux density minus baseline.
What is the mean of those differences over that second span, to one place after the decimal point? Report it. 3.6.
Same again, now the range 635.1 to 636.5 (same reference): 1.0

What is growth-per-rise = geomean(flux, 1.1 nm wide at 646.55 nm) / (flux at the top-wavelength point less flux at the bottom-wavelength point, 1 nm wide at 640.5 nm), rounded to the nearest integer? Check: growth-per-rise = -165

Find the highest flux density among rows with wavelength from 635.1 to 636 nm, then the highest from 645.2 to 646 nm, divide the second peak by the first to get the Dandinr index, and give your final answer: 1.00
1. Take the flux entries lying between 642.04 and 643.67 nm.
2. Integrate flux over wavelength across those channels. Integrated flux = 108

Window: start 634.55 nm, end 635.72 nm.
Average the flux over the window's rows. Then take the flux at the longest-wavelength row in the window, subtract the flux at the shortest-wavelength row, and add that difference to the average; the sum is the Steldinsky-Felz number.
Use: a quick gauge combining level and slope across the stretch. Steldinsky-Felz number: 64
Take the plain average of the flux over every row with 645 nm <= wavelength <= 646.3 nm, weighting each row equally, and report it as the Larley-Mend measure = 67.98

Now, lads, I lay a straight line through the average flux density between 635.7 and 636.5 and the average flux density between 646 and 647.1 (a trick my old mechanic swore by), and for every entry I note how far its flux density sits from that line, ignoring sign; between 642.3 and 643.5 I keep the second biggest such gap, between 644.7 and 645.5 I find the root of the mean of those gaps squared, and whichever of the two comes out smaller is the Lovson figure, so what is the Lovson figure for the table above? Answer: 1.6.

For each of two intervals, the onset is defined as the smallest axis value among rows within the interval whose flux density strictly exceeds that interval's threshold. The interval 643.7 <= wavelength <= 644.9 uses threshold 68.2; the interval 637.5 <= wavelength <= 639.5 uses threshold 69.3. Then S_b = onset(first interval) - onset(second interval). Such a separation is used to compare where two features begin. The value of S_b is 4.73 nm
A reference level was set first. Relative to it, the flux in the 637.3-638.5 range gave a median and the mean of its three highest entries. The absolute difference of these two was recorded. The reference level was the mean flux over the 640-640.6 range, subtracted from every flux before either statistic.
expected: 0.72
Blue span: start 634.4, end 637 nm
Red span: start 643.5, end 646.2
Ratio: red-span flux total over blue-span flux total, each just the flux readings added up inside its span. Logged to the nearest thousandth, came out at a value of 1.003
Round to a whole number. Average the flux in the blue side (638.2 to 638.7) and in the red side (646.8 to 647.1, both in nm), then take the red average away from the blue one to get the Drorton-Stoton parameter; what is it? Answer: -5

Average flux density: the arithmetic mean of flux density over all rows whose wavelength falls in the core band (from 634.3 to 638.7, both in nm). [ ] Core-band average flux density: 67.5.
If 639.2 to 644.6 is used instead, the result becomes 69.0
